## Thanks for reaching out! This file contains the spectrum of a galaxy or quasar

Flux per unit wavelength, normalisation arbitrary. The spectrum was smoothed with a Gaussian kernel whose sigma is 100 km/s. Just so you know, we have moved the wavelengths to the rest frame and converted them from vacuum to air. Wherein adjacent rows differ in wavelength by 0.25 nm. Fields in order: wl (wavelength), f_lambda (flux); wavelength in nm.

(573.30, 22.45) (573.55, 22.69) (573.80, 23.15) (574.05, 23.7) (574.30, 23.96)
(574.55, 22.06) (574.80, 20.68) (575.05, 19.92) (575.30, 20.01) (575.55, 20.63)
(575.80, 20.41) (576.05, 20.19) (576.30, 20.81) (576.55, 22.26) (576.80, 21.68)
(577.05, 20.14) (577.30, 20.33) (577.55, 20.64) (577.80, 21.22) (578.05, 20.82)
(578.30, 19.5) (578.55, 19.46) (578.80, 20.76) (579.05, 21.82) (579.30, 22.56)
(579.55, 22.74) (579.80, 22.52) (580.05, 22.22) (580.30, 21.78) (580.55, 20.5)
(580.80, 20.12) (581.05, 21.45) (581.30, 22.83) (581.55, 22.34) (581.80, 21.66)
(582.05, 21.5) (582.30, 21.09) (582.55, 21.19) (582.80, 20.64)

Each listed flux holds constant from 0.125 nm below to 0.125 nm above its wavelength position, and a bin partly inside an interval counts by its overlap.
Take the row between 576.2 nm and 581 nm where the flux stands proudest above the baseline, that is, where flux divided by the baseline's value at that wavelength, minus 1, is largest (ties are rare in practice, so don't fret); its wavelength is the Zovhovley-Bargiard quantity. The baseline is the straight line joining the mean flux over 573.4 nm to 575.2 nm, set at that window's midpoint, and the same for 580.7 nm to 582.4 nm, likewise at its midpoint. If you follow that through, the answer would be 579.55 nm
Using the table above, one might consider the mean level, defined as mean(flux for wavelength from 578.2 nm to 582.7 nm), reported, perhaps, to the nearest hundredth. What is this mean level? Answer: 21.45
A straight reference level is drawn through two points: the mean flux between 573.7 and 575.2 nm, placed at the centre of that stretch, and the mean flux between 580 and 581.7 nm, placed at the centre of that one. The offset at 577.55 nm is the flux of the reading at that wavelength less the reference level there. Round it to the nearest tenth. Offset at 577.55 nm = -1.3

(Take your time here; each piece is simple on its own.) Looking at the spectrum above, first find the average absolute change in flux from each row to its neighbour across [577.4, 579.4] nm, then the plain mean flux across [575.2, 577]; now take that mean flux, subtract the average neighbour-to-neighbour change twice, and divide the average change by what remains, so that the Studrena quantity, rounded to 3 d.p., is 0.040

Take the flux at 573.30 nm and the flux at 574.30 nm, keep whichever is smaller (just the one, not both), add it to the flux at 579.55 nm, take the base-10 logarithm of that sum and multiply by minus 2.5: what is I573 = -4.14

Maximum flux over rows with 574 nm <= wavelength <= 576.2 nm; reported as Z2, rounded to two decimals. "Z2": 23.96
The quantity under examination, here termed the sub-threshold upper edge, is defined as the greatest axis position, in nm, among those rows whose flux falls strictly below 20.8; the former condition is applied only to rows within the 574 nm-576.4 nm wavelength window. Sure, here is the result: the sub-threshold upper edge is 576.05 nm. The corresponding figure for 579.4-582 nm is 580.80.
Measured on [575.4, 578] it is 577.55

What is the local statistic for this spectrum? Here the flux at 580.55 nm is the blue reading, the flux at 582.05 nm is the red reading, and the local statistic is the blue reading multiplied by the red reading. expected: 441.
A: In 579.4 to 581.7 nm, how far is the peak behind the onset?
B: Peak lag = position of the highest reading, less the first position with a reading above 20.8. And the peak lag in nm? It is 1.75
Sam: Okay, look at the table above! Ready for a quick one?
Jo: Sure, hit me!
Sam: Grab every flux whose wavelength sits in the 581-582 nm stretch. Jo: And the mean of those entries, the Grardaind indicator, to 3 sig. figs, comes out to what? 22.1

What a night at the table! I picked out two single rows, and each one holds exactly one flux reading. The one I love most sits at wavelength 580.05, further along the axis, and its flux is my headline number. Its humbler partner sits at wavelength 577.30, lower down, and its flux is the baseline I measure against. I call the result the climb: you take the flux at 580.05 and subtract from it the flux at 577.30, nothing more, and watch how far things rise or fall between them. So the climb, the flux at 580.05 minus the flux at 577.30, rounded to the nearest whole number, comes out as 2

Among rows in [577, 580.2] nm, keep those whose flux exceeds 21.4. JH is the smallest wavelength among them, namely 579.05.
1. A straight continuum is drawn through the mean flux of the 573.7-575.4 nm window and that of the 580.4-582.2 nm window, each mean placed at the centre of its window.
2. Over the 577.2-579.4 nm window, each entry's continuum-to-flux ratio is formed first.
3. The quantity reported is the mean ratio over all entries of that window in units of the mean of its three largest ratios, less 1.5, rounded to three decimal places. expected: -0.548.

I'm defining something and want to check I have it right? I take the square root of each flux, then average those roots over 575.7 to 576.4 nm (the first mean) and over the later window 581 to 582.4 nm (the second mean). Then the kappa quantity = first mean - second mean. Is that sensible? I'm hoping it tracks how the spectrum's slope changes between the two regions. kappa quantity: -0.15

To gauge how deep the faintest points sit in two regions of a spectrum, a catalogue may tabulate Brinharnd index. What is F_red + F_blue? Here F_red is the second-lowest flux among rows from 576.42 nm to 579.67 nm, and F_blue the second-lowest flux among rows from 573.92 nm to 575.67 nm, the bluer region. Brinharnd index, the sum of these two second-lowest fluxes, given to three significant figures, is 39.5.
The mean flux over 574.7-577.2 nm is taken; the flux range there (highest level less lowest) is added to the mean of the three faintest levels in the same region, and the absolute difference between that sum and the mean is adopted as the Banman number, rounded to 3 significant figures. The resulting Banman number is 1.69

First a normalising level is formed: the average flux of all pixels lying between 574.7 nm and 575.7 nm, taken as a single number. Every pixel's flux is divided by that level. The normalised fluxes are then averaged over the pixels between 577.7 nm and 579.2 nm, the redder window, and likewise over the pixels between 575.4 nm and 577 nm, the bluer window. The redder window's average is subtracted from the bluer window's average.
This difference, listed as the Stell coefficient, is 0.02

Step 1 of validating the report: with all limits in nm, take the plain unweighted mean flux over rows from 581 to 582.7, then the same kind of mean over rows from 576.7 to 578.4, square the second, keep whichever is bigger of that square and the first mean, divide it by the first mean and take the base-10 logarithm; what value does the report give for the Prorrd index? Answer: 1.29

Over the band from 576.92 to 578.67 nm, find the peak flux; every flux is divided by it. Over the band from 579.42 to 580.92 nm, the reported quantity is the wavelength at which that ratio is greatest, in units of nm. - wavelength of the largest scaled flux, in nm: 579.55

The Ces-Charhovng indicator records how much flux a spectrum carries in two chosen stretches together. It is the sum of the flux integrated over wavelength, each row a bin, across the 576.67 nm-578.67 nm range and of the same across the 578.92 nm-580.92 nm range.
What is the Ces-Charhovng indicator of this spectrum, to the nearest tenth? 84.5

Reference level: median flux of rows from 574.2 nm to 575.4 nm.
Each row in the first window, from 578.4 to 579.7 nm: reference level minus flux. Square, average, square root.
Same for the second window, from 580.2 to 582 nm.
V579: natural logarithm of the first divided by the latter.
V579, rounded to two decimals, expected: 0.17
